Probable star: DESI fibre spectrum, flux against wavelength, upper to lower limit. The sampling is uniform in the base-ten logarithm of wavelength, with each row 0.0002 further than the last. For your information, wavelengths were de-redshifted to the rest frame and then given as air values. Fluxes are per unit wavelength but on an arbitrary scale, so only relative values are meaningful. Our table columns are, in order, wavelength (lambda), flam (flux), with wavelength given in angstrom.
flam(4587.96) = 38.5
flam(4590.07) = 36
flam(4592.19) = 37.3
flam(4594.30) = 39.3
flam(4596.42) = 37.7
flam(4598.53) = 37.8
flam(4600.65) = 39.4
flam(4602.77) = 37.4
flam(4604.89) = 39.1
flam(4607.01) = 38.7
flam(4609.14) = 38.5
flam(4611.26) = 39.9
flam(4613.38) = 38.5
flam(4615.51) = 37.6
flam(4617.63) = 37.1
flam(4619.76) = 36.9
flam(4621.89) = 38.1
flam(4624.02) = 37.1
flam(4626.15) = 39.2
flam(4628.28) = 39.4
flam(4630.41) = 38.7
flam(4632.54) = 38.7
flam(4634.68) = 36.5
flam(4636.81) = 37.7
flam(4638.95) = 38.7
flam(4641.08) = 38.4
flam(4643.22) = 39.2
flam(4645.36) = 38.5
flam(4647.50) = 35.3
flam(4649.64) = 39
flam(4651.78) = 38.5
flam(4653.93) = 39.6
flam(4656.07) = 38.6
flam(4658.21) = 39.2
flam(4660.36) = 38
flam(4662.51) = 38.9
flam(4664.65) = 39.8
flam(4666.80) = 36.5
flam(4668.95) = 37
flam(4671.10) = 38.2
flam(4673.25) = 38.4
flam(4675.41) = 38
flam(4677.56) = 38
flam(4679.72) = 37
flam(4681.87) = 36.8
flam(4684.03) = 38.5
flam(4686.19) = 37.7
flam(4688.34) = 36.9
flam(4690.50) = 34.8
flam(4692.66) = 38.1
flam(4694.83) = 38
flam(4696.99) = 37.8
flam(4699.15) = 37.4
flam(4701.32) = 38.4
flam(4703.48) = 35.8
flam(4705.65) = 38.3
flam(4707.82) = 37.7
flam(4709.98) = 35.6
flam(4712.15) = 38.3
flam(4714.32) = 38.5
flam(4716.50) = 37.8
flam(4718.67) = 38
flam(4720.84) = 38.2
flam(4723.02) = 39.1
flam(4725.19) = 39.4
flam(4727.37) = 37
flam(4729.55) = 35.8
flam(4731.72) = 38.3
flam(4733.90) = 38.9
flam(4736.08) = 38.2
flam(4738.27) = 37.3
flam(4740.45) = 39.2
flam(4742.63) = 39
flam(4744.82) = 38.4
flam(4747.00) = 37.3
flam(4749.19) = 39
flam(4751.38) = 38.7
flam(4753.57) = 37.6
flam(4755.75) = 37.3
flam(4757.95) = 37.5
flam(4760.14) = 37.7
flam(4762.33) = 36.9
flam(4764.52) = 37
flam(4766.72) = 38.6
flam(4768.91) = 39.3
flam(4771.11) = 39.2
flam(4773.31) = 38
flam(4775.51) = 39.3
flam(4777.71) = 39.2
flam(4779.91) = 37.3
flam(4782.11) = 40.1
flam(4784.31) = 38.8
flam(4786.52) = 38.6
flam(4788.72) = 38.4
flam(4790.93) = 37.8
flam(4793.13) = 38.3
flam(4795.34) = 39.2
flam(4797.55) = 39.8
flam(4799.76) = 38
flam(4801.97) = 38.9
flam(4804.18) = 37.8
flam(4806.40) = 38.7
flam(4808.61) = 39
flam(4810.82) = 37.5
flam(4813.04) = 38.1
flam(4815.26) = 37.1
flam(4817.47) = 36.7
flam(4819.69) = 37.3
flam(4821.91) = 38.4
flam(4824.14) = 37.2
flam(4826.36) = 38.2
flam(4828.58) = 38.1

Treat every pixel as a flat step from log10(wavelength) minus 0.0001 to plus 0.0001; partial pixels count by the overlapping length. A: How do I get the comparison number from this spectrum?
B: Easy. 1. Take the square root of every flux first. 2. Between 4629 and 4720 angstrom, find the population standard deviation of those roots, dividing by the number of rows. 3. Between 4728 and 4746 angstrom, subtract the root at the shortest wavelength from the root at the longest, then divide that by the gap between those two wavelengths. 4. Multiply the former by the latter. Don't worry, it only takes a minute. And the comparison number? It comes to 0.0013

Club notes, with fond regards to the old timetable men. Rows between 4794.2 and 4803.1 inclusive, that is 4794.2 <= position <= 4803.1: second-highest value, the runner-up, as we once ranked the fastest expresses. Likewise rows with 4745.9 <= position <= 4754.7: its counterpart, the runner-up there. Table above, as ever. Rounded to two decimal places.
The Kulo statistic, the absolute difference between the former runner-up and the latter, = 0.50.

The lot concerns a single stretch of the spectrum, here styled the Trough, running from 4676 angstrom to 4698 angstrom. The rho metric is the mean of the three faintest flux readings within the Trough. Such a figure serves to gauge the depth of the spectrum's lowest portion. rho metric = 36.2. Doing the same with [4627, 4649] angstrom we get 36.5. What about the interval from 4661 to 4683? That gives 36.8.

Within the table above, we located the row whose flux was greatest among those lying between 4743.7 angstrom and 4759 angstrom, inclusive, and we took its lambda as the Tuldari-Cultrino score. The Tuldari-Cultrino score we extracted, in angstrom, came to 4749.19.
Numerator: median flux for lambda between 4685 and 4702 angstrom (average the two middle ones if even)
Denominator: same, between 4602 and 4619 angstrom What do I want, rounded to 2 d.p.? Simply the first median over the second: 0.98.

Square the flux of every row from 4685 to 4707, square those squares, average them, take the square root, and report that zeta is 1396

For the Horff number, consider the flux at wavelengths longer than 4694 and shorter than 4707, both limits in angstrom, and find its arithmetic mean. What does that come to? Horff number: 37.6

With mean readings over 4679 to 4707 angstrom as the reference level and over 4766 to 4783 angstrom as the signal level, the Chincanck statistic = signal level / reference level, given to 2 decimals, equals 1.04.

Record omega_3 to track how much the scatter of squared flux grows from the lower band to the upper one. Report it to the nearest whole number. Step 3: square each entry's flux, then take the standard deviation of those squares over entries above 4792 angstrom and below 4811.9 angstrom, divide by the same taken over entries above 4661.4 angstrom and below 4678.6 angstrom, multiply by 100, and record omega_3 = 73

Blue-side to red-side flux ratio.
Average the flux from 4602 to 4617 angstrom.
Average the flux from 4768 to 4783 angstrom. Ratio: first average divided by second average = 0.99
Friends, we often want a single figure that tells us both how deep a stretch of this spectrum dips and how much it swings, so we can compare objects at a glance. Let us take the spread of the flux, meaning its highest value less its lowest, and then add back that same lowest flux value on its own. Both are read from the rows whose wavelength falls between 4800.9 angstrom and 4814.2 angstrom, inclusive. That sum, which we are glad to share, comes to 39.0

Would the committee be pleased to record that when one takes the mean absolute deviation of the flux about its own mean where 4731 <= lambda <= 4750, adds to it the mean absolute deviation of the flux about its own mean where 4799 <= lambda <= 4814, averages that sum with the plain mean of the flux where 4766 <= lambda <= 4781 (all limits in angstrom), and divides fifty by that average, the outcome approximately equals 2.52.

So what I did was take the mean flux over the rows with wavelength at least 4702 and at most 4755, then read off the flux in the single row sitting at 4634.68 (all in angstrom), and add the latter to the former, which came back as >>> 74.5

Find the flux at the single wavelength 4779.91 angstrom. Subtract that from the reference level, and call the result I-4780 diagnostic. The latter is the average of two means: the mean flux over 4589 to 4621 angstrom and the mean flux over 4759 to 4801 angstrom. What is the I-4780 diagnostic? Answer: 1.0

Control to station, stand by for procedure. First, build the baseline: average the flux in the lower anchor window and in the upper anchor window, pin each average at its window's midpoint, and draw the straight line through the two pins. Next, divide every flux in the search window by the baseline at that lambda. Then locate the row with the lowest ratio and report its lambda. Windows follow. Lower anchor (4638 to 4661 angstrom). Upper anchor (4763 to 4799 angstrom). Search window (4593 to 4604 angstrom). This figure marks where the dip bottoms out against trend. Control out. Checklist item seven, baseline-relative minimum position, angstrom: 4602.77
